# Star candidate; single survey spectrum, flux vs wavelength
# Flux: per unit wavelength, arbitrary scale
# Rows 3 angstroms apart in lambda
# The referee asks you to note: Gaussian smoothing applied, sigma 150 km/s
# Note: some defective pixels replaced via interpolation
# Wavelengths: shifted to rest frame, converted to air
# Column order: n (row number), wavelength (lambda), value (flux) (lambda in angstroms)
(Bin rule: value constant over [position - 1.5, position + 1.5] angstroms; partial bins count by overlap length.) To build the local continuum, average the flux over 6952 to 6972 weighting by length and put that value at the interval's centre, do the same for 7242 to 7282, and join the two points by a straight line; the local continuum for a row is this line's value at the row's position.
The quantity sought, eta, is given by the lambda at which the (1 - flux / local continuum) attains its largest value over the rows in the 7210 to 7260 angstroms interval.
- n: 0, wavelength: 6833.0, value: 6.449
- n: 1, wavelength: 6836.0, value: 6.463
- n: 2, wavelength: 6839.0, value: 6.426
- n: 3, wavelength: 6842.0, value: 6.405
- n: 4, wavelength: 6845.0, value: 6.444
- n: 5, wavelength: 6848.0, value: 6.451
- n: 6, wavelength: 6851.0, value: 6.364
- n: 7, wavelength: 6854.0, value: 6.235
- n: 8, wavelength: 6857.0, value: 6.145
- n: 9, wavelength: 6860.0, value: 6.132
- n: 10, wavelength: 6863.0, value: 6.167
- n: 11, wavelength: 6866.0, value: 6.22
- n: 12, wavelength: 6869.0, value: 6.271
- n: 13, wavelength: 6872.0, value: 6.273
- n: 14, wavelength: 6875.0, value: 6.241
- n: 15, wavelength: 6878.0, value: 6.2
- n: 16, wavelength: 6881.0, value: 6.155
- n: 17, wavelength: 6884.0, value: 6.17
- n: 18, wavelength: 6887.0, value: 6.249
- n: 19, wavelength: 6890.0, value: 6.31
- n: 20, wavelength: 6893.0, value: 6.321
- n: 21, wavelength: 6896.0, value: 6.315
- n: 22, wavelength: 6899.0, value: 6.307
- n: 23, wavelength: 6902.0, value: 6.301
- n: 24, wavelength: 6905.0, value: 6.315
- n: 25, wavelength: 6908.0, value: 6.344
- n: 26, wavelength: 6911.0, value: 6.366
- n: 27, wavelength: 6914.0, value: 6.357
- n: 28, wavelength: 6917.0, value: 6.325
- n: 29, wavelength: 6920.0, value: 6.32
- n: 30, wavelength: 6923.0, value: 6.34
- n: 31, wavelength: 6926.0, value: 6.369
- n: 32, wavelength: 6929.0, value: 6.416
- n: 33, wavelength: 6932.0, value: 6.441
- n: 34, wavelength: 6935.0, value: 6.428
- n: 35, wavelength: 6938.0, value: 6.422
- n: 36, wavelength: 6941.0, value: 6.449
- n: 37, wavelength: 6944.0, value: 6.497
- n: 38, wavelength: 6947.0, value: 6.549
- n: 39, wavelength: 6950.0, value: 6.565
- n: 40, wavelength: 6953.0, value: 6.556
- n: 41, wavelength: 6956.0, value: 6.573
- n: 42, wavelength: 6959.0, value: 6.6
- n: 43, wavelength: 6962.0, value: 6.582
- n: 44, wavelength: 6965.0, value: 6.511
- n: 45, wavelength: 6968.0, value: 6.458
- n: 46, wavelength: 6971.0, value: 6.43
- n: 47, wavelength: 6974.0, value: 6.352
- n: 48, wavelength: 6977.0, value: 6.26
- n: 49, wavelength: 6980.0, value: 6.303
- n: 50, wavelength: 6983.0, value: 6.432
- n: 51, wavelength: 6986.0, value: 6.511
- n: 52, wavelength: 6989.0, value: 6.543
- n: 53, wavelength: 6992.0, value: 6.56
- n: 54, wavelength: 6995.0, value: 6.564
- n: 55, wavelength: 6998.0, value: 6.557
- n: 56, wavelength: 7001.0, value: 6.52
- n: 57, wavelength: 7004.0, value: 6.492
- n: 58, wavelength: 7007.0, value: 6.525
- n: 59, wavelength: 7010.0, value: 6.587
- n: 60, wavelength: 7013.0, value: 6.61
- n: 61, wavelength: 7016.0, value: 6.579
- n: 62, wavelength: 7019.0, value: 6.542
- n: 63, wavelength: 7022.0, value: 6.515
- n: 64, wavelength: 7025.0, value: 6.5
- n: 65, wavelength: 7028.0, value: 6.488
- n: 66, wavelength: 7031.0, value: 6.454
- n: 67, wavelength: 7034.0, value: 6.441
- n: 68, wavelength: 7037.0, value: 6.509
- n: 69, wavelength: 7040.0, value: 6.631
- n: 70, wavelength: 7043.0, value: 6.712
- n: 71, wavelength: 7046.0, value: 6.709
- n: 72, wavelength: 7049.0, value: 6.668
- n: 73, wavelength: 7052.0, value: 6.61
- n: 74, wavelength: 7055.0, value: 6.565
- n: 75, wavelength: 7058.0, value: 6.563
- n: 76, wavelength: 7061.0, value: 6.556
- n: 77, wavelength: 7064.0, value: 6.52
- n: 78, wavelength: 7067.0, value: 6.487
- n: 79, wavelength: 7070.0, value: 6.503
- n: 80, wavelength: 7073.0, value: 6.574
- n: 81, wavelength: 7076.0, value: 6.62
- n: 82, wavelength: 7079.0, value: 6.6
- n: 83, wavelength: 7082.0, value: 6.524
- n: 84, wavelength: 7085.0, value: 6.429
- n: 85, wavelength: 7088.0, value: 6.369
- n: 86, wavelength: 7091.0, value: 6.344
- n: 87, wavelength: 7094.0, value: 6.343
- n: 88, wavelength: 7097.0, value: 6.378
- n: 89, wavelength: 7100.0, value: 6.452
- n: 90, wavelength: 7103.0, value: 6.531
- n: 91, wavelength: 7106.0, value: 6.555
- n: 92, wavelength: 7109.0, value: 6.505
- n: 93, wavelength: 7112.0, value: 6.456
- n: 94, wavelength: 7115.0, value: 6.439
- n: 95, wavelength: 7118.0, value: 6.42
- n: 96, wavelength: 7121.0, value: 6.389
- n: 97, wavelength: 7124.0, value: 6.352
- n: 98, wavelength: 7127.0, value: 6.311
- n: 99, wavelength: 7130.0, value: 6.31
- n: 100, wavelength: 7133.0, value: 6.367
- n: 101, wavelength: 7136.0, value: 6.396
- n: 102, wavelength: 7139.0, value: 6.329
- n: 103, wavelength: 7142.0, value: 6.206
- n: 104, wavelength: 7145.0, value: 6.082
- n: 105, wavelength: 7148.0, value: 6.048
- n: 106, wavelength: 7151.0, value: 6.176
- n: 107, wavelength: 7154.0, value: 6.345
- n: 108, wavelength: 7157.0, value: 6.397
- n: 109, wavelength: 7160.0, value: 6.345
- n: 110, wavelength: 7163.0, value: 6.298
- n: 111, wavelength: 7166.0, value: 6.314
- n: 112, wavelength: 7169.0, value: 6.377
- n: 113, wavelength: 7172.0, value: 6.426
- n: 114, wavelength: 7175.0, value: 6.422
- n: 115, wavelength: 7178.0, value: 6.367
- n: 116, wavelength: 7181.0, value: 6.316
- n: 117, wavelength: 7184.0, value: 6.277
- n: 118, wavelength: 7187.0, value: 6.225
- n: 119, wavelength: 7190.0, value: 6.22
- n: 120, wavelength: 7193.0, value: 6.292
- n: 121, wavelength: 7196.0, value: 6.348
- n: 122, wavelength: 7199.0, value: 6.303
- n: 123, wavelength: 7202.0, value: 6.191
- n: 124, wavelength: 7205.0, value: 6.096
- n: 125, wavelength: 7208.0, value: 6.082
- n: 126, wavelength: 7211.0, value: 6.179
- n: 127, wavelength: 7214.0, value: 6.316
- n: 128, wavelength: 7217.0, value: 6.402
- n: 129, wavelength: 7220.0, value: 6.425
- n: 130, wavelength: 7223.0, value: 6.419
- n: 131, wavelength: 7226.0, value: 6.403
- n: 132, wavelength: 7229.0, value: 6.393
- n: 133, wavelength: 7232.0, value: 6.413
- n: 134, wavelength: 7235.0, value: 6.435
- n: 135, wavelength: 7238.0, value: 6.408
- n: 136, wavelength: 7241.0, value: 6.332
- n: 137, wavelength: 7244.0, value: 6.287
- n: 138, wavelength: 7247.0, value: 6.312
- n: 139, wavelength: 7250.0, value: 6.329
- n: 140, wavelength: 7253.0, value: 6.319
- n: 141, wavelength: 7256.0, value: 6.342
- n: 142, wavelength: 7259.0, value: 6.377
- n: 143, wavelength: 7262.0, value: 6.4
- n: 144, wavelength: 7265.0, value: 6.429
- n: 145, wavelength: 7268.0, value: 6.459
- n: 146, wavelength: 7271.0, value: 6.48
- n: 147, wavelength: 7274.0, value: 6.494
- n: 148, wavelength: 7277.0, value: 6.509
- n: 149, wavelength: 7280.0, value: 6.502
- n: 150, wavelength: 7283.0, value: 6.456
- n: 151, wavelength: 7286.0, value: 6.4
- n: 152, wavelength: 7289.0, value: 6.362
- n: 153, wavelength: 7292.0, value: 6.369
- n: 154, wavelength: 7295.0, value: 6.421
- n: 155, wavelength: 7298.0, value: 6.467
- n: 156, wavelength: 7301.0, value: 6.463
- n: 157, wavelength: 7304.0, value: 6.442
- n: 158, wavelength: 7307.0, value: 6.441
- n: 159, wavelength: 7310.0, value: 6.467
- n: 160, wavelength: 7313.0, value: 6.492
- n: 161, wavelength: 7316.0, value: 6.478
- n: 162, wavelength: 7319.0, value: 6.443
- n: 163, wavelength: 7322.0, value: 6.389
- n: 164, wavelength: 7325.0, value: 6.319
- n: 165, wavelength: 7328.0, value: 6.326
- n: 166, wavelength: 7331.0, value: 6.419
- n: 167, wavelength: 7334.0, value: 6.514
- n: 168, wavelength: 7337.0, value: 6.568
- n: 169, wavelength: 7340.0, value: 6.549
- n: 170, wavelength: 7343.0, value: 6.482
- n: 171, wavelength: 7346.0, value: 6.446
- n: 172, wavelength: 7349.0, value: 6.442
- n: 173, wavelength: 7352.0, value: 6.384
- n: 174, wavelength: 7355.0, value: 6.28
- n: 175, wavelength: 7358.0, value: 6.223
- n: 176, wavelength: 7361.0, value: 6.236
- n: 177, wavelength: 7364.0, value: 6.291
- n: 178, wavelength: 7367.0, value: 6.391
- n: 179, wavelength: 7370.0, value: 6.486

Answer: 7211.0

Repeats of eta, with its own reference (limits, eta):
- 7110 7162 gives 7148.0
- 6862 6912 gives 6881.0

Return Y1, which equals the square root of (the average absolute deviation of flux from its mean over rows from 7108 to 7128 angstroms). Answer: 0.23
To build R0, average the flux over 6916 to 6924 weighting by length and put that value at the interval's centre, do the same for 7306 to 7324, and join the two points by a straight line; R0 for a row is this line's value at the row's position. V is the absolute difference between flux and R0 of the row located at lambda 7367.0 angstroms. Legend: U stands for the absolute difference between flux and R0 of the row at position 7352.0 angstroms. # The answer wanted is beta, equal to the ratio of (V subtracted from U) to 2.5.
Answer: 0.001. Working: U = 0.08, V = 0.07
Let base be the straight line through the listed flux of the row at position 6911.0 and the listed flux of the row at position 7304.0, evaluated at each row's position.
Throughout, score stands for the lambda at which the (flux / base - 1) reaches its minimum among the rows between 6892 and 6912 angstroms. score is 6902.0 angstroms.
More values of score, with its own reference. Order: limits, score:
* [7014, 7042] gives 7034.0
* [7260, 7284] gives 7262.0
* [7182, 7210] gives 7208.0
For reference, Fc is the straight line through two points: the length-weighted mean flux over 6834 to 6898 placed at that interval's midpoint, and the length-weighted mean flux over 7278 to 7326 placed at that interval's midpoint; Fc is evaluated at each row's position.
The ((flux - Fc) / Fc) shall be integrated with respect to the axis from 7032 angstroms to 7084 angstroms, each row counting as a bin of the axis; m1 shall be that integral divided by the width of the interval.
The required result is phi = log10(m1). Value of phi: -1.45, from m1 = 0.0351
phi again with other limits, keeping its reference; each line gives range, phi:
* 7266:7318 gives -2.46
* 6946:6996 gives -1.57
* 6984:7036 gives -1.52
